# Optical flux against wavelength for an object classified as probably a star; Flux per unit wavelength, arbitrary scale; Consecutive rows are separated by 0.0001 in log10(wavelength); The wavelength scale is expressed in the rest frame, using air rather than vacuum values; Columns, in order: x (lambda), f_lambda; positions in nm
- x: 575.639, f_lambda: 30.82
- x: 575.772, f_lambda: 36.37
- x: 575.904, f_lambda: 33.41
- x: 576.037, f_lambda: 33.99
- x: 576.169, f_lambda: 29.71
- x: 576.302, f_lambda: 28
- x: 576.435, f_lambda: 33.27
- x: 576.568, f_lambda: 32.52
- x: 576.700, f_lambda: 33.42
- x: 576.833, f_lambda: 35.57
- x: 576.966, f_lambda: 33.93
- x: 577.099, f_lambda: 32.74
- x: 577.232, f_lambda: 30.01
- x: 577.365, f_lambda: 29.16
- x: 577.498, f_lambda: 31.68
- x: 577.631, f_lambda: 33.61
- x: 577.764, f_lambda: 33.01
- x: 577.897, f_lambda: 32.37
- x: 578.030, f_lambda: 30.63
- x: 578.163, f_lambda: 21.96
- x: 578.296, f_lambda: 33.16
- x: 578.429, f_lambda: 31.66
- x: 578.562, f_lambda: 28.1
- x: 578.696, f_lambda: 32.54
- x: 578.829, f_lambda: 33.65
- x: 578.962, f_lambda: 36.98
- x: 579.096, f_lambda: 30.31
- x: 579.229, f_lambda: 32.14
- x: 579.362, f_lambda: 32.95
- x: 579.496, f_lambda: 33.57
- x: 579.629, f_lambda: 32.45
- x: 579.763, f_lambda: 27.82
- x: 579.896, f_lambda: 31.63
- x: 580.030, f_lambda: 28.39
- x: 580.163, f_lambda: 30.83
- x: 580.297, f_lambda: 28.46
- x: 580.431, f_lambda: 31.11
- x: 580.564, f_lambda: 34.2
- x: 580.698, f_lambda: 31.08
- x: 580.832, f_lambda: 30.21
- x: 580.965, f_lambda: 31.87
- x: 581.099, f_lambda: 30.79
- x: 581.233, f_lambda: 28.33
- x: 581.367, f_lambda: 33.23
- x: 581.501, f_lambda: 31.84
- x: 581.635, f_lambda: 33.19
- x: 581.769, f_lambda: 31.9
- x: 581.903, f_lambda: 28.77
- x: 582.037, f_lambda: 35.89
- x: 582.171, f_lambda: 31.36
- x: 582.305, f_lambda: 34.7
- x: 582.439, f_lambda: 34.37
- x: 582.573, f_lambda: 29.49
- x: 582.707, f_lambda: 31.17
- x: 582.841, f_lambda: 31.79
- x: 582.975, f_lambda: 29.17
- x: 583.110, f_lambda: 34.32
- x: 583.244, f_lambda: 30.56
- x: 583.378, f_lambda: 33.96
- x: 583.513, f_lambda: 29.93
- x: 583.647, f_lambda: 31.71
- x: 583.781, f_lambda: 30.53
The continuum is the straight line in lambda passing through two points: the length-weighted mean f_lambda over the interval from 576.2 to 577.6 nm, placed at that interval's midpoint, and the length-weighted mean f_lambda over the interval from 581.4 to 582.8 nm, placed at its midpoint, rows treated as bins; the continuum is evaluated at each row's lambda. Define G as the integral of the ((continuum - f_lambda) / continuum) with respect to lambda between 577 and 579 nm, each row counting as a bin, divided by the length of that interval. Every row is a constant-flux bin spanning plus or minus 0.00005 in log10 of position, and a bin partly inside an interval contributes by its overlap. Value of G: 0.021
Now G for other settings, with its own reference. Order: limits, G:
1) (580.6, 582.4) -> 0.012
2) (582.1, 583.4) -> 0.009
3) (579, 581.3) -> 0.036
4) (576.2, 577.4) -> -0.003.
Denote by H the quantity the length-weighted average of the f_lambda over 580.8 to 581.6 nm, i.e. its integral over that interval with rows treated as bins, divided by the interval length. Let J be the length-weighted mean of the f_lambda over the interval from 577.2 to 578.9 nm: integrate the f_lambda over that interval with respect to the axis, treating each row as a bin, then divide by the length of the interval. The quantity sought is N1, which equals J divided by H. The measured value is 0.99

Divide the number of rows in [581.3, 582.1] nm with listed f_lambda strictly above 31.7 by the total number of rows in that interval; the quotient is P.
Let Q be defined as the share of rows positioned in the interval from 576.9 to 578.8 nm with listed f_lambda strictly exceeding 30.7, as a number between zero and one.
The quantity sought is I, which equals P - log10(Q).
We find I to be 1.03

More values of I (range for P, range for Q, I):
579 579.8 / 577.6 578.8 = 0.84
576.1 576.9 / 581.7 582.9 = 0.78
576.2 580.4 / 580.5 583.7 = 0.70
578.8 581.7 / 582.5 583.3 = 0.80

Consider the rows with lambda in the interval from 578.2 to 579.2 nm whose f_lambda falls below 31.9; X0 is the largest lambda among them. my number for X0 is 579.096 nm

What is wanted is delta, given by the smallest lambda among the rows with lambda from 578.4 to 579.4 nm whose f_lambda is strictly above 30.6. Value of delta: 578.429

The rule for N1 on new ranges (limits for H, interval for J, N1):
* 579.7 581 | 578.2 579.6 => 1.06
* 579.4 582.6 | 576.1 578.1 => 1.01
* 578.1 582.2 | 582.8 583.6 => 1.01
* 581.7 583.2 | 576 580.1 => 0.99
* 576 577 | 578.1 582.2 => 0.96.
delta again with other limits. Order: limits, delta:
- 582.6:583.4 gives 582.707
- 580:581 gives 580.163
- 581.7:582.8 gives 581.769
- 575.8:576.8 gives 575.904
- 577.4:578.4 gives 577.498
